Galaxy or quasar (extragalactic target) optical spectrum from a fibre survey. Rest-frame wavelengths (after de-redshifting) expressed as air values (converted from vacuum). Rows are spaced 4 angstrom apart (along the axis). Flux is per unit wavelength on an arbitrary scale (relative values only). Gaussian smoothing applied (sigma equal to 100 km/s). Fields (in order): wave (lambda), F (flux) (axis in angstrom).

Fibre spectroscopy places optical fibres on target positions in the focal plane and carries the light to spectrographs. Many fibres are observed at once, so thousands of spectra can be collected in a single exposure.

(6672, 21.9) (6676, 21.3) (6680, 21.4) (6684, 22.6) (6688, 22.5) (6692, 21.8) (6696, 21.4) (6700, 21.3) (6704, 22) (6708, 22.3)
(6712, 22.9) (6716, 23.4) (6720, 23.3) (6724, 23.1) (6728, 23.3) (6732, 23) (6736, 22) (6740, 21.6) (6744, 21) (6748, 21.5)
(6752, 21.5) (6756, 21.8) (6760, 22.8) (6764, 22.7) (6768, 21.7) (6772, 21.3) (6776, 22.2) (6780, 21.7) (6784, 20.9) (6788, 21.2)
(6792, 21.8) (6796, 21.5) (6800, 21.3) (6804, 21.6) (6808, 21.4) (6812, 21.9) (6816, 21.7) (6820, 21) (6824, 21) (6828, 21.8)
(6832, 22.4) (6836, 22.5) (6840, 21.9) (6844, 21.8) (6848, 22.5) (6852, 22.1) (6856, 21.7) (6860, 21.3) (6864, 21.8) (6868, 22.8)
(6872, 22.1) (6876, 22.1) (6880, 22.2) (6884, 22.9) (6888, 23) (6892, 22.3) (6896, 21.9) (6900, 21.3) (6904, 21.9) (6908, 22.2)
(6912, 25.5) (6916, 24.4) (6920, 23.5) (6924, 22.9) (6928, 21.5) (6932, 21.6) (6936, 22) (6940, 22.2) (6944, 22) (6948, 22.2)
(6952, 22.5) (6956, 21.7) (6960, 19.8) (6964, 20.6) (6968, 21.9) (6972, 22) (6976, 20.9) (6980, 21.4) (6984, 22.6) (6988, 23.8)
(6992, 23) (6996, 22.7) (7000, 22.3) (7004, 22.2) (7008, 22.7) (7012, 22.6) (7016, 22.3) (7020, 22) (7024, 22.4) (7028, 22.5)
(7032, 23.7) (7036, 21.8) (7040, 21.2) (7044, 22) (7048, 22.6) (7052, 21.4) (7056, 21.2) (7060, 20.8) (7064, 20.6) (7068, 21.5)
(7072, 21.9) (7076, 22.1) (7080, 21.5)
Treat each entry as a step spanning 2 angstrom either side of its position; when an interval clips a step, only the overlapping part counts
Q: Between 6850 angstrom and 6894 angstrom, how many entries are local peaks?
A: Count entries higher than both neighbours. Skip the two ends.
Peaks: 2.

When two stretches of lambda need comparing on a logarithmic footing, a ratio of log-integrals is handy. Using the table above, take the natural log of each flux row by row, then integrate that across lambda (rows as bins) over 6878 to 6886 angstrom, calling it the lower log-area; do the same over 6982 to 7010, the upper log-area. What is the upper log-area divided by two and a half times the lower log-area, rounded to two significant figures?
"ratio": 1.4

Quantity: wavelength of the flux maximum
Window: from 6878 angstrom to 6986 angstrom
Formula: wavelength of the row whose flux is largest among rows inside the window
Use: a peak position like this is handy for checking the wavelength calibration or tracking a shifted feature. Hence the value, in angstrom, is 6912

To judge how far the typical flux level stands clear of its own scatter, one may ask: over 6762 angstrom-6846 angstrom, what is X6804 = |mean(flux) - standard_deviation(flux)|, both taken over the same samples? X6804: 21.2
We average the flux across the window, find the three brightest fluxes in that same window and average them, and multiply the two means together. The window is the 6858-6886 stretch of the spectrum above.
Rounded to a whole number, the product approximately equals 502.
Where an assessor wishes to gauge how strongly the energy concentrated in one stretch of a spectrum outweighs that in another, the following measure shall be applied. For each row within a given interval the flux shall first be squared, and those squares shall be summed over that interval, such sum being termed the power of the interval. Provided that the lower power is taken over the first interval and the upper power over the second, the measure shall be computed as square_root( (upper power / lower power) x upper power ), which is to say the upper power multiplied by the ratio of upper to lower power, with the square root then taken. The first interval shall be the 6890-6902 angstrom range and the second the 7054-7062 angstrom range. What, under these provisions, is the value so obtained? 23.3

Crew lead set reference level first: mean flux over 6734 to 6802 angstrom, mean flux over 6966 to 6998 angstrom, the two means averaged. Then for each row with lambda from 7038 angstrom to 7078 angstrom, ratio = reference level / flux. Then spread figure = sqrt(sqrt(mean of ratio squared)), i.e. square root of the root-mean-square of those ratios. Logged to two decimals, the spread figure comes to 1.01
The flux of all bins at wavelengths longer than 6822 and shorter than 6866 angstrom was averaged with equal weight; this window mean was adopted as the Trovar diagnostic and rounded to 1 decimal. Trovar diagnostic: 21.9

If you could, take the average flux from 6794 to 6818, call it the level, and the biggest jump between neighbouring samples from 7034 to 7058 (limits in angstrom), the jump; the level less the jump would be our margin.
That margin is 20.4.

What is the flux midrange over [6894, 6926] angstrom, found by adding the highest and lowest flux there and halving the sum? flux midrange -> 23.4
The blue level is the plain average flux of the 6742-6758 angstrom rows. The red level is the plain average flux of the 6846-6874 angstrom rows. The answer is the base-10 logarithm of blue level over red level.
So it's -0.012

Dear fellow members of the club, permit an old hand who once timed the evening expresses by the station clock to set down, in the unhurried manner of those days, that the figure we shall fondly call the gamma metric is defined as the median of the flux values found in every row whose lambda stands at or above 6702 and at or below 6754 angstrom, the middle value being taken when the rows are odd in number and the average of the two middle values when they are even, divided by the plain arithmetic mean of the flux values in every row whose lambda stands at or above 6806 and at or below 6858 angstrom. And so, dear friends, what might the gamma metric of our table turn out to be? 1.022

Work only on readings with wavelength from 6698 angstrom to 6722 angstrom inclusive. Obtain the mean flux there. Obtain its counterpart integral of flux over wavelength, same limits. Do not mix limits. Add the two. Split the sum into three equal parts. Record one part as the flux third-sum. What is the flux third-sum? 188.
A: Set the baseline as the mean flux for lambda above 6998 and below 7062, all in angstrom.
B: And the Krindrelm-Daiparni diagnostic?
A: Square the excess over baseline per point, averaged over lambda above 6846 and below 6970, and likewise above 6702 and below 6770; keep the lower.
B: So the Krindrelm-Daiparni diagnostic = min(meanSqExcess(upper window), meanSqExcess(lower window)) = 0.61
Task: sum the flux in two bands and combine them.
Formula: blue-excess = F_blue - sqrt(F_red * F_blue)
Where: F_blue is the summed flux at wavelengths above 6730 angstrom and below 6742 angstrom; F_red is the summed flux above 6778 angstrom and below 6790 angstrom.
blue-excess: 1.4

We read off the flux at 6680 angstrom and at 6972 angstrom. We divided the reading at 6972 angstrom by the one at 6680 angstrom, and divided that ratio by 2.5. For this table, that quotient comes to 0.411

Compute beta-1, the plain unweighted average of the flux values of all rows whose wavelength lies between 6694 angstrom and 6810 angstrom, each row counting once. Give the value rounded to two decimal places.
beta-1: 21.98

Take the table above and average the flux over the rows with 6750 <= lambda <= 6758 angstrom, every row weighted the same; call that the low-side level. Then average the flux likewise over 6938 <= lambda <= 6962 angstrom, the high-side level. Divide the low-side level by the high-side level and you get 1.00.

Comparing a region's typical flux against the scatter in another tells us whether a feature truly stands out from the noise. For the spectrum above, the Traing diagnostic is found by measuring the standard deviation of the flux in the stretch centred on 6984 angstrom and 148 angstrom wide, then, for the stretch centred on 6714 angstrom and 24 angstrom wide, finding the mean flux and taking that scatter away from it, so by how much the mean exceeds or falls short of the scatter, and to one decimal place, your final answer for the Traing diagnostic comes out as 21.8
